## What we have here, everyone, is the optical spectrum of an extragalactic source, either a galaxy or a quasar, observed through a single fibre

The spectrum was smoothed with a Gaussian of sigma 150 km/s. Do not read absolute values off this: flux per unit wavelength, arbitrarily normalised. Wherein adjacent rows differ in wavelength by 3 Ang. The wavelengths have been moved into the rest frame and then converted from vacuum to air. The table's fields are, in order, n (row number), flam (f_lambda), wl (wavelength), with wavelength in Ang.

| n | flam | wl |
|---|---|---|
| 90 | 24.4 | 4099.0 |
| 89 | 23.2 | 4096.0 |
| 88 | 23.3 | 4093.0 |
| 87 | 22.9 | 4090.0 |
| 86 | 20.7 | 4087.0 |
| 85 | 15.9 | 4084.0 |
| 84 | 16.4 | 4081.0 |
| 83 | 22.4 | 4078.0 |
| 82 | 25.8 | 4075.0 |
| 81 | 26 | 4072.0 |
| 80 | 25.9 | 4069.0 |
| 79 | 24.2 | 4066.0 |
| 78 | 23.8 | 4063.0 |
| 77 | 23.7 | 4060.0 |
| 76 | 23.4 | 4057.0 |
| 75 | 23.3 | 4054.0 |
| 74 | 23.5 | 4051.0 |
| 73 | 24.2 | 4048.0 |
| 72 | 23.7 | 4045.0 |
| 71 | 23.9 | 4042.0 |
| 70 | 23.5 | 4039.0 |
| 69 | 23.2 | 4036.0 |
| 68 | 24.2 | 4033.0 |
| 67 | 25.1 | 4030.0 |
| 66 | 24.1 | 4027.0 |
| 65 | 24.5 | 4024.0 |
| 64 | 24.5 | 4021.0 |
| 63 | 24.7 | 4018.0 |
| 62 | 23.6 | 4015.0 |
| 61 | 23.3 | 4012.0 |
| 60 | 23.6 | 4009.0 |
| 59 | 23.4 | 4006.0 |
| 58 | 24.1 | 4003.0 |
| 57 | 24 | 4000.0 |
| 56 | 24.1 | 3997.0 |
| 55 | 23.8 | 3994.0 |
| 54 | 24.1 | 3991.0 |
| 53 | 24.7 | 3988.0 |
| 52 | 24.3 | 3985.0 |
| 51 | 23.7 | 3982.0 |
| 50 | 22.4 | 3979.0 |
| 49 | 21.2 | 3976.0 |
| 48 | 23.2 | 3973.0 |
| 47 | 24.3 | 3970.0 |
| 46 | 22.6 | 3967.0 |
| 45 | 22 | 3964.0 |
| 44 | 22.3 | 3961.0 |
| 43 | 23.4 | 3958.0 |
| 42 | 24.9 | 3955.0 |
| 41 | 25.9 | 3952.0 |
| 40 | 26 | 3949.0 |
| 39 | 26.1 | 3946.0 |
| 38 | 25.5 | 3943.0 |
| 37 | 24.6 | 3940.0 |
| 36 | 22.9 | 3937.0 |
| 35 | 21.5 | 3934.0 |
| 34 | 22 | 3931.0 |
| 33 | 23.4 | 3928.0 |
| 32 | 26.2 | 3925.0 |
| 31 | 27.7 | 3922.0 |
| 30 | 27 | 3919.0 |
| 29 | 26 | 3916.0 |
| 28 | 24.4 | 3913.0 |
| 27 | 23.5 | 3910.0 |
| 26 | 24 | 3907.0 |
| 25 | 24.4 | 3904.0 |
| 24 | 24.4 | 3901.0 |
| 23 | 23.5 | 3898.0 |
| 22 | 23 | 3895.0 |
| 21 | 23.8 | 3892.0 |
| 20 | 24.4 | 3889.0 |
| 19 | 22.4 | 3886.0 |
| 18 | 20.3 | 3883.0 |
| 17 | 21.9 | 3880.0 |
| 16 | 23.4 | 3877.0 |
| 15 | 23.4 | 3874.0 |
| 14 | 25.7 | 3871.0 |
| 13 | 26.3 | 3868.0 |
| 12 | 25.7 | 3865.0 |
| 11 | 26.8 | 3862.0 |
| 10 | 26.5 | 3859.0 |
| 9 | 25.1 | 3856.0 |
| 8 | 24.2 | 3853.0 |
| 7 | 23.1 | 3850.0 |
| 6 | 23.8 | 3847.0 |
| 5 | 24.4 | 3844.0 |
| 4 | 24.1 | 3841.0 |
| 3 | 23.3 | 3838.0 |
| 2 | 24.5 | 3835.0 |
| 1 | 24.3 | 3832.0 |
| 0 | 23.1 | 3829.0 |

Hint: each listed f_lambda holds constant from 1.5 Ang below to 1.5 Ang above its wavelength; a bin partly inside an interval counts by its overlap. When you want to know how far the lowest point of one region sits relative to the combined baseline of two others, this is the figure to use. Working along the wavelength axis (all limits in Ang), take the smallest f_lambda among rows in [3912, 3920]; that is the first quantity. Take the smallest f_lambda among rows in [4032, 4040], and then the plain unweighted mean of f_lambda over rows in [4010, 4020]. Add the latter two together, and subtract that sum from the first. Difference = -22.7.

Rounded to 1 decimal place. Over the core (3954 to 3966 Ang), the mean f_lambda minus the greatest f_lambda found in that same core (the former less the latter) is -1.8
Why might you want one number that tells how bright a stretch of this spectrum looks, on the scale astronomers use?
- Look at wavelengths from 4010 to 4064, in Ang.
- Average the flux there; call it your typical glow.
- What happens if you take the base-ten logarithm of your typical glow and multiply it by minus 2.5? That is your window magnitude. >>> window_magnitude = -3.446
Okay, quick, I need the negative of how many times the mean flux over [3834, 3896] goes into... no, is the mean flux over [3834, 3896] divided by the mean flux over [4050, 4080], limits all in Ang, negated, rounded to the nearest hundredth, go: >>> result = -1.00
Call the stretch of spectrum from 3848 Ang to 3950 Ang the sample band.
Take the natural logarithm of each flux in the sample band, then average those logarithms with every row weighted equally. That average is 3.19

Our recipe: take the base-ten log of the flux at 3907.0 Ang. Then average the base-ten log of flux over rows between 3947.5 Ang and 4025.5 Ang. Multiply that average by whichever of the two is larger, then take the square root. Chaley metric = 1.38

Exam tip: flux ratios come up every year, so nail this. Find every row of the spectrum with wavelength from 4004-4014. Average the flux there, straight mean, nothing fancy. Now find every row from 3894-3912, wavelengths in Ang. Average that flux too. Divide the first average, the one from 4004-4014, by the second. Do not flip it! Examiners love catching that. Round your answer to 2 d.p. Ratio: 0.98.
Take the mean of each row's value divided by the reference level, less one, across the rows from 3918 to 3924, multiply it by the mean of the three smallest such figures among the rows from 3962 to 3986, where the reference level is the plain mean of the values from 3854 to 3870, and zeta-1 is -0.008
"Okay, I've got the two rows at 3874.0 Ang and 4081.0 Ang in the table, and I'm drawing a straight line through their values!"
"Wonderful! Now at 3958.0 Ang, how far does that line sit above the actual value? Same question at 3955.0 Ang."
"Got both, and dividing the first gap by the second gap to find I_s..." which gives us 0.7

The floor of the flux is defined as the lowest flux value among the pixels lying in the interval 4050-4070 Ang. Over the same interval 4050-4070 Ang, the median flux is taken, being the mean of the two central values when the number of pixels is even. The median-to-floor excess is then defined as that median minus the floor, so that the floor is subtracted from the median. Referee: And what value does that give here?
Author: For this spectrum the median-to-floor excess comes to 0.4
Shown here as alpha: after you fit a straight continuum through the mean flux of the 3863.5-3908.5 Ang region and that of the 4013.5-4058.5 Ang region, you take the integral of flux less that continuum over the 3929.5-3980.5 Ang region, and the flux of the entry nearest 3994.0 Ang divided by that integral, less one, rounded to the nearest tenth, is -2.7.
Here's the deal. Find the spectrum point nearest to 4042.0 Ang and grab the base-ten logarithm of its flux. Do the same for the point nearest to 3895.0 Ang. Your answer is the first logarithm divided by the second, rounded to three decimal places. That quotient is 1.012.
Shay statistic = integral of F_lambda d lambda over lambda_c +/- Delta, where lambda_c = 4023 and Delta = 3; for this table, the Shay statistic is 147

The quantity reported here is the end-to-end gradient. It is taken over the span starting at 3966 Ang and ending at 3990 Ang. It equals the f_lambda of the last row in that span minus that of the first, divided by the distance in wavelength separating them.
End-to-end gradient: 0.10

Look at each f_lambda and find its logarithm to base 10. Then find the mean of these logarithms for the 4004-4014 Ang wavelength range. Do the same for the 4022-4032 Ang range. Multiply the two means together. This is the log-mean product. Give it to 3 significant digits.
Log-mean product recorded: 1.90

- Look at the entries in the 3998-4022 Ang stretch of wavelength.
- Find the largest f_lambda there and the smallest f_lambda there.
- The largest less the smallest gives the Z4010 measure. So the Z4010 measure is 1.4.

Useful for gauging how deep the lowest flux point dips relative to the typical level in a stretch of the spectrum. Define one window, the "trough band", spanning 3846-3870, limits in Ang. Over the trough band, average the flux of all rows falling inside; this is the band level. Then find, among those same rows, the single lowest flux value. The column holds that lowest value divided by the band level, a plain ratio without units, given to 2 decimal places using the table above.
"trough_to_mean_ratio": 0.92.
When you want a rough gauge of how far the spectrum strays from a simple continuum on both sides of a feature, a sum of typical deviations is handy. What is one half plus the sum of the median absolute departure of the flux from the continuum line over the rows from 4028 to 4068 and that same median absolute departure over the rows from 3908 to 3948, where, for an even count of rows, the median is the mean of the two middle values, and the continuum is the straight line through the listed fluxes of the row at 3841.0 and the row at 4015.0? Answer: 2.7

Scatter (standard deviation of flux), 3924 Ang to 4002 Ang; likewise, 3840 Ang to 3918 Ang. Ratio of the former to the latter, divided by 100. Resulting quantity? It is 0.010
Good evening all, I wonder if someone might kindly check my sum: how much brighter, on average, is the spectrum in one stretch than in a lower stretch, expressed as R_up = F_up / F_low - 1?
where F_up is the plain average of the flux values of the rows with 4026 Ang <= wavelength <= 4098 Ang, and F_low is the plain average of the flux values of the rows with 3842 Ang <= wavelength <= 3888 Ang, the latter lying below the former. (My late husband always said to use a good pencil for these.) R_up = -0.04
